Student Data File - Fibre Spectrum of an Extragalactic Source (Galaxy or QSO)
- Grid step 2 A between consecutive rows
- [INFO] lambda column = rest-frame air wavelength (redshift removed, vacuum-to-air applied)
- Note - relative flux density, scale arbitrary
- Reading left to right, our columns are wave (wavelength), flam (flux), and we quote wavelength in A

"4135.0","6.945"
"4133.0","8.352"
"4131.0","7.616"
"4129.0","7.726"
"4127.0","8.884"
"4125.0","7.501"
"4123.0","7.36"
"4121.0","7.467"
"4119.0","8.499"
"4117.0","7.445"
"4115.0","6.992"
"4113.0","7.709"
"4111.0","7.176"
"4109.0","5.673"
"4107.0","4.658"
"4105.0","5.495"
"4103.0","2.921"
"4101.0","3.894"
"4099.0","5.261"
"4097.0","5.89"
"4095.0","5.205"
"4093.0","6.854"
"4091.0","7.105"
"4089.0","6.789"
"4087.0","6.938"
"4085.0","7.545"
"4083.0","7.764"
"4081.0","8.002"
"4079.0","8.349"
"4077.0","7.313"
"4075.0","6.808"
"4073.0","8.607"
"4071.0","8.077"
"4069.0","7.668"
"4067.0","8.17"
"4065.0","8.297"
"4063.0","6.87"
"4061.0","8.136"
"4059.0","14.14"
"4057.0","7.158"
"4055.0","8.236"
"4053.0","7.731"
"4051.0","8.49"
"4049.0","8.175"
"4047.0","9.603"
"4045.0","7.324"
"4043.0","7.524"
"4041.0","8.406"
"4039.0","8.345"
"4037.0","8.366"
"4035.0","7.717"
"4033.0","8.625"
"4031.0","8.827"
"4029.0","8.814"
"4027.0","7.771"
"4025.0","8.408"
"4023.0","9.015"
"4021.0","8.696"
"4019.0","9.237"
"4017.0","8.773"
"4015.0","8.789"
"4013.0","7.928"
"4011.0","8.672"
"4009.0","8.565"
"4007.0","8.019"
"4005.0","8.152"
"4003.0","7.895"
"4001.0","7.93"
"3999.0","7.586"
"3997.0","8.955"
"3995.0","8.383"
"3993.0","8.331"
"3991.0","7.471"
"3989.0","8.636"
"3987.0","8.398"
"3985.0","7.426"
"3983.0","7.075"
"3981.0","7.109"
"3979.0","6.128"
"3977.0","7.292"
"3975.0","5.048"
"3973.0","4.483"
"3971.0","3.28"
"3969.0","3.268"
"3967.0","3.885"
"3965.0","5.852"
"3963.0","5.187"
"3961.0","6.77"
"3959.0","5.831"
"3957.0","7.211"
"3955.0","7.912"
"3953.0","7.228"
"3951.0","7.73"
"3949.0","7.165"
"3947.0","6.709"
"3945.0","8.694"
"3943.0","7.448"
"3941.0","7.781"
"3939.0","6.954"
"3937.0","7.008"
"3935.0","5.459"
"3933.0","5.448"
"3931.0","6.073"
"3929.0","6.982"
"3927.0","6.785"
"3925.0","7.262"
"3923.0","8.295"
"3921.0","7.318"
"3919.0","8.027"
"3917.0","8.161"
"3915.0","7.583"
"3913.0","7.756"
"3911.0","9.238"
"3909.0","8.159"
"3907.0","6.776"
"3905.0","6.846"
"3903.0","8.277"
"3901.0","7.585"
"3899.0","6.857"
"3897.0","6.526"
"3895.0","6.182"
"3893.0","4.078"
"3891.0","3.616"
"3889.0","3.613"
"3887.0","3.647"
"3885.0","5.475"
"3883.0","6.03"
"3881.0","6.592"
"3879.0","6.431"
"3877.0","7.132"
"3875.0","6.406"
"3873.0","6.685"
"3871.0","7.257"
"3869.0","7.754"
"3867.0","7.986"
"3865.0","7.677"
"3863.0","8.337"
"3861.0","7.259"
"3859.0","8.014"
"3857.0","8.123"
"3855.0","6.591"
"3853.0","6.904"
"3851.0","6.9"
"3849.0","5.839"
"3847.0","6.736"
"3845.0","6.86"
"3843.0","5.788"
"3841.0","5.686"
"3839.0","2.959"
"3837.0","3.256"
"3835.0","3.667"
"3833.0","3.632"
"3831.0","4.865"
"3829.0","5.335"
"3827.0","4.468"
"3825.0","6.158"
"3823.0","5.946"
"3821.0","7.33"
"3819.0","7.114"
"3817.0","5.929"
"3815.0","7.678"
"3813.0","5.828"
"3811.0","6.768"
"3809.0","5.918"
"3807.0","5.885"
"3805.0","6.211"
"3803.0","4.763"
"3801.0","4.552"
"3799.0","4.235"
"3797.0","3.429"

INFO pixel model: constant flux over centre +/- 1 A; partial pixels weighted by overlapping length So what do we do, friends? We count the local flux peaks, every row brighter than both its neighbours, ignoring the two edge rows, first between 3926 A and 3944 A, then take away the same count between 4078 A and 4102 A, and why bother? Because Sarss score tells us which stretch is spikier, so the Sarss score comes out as 1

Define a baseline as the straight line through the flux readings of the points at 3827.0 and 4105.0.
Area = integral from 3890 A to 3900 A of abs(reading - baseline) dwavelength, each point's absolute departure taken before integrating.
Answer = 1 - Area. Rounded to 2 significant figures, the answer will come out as -13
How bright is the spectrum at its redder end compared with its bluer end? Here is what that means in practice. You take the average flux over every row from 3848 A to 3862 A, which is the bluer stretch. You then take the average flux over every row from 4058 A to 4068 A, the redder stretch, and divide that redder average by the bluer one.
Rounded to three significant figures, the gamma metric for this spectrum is 1.29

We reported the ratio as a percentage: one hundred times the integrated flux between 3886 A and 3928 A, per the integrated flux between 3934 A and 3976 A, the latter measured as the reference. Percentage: 109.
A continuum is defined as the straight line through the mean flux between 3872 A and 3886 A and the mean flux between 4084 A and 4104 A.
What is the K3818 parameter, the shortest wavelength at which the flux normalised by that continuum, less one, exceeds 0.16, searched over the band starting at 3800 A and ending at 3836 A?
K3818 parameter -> 3815.0 A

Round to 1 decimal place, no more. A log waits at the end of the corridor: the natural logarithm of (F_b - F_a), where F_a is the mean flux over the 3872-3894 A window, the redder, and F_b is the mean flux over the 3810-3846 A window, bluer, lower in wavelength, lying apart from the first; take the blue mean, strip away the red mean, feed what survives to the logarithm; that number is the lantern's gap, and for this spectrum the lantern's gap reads -2.4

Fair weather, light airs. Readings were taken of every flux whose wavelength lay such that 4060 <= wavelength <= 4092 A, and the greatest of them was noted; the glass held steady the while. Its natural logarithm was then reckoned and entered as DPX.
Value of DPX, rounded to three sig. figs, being 2.15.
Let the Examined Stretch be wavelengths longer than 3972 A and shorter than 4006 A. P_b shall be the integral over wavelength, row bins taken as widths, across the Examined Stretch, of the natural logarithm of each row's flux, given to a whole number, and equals 68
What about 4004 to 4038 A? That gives 73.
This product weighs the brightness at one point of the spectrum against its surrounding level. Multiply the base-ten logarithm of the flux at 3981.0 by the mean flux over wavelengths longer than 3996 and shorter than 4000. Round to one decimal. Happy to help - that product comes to 7.0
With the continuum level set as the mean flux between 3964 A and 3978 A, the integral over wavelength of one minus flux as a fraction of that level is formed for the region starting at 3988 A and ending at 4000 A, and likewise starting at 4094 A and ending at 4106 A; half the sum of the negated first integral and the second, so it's 4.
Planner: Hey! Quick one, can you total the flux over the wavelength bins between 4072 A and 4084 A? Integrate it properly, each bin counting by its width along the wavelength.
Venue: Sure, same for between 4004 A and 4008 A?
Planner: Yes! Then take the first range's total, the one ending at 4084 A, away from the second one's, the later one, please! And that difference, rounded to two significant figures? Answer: -61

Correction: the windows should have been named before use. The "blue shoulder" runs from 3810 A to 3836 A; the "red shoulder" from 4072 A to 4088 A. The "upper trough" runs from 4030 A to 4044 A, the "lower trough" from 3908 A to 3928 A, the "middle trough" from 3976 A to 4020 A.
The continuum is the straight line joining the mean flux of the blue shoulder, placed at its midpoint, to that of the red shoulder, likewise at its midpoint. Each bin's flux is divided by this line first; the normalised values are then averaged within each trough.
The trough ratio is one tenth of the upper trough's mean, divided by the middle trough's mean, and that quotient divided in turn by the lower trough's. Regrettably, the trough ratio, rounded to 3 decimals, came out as 0.081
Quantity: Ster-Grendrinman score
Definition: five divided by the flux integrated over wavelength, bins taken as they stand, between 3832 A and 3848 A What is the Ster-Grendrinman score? 0.065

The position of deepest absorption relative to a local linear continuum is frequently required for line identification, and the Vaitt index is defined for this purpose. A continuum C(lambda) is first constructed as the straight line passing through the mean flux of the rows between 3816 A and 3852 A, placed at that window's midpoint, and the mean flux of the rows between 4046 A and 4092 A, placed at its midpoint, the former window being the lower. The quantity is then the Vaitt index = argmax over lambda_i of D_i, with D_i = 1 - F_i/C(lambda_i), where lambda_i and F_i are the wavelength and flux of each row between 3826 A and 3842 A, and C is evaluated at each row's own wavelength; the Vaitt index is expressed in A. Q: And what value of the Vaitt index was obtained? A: 3839.0 A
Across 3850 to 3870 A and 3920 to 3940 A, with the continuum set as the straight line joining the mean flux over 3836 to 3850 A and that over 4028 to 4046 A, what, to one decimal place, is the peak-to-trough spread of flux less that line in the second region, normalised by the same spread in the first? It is 1.9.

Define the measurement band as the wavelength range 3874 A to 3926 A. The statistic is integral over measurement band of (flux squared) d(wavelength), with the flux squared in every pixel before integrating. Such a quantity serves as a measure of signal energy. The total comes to 2443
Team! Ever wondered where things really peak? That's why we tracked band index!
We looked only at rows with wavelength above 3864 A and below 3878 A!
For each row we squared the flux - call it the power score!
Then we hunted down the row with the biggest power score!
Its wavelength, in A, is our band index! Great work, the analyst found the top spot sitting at 3867.0 A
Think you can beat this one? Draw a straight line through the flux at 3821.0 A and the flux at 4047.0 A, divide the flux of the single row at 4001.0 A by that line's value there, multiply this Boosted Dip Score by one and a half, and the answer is 1.3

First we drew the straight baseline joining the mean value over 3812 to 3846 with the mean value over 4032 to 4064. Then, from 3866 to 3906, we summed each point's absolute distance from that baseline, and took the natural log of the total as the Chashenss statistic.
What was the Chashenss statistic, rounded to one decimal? 3.1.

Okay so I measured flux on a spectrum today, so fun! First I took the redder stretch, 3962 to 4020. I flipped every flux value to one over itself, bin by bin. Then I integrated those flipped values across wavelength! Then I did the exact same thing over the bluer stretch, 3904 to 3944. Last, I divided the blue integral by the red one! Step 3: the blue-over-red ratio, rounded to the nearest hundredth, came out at 0.63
